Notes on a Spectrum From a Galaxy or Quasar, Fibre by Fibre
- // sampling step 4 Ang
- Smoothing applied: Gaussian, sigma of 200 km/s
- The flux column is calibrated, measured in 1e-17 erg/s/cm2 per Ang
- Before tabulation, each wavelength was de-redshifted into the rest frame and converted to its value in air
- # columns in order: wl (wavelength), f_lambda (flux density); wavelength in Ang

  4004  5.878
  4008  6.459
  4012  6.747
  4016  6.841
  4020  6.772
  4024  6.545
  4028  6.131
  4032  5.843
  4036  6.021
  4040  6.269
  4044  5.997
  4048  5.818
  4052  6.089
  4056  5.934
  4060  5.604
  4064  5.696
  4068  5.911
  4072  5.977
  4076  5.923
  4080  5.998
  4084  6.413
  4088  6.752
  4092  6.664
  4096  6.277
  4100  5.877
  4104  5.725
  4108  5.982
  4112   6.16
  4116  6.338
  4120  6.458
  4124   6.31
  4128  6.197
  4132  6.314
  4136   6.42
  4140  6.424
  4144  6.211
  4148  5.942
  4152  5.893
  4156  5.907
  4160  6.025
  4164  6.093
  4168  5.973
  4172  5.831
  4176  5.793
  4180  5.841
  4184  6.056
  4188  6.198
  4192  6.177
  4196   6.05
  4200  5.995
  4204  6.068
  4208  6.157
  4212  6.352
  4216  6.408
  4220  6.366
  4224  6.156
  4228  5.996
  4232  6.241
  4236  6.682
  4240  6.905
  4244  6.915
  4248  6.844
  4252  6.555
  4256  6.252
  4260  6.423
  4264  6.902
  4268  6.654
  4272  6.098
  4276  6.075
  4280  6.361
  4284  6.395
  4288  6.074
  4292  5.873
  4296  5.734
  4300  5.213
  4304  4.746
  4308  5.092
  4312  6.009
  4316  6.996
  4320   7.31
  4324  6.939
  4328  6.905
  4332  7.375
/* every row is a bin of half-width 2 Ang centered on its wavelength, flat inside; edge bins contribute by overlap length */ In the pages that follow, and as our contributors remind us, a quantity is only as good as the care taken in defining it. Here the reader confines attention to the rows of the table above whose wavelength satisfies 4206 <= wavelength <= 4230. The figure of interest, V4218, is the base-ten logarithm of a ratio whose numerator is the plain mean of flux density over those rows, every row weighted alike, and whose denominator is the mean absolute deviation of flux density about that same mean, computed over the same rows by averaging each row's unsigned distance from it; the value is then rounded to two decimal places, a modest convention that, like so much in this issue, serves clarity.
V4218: 1.66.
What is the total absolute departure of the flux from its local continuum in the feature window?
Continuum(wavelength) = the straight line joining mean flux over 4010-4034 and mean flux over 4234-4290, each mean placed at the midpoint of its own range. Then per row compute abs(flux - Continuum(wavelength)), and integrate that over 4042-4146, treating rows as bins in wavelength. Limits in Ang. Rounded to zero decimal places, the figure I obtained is 40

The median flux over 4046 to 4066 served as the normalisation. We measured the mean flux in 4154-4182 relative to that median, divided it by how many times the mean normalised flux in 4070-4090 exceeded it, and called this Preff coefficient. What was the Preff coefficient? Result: 0.97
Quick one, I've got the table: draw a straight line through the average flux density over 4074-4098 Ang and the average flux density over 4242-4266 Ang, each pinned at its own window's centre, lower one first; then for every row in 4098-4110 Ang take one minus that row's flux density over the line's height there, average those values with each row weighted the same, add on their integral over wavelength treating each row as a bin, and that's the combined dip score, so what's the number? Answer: 1.0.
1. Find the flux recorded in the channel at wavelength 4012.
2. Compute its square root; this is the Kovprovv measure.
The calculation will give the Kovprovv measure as 2.60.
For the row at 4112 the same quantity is 2.48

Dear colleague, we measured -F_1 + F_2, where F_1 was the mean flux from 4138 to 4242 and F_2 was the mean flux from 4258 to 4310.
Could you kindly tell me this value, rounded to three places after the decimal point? -0.172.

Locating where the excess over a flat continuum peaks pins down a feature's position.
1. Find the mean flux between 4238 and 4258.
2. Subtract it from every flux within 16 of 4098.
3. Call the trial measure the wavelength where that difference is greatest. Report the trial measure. 4088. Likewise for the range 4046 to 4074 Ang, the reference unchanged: 4052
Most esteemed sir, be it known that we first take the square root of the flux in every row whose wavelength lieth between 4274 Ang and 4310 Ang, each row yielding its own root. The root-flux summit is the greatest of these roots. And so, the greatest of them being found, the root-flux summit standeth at 2.53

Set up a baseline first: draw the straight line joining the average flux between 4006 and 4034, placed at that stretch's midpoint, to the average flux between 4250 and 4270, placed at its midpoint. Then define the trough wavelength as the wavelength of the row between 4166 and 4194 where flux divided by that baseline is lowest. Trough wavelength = 4176 Ang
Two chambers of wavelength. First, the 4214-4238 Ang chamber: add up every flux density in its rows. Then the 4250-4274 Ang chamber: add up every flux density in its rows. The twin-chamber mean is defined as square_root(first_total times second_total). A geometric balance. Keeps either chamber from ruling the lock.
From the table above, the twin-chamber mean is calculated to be 38.4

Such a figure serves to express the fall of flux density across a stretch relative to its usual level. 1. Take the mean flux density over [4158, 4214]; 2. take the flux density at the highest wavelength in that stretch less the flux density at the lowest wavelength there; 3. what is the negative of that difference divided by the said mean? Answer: -0.054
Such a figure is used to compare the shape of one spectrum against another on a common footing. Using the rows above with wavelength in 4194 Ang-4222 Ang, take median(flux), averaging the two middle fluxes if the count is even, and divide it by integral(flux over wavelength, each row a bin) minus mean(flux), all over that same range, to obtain 0.0368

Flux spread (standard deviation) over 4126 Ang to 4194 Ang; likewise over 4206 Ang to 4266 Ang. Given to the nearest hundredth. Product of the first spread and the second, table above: 0.06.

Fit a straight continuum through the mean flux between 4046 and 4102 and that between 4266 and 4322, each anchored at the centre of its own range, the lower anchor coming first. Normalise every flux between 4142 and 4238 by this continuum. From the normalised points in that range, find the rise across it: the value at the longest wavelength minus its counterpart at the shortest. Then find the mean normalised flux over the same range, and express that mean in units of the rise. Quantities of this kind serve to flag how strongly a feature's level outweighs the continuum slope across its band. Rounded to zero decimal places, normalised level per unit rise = 13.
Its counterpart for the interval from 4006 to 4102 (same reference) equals -11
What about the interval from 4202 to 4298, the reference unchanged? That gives -20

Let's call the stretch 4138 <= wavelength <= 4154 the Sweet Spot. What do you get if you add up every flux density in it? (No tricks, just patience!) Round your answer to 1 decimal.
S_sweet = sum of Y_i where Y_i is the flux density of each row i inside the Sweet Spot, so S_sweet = 24.5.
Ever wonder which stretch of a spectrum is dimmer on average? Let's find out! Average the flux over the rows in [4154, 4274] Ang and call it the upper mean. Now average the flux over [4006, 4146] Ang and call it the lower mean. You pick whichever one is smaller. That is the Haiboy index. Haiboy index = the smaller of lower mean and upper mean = 6.20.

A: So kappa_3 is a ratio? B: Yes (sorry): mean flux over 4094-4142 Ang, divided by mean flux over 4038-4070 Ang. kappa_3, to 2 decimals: 1.05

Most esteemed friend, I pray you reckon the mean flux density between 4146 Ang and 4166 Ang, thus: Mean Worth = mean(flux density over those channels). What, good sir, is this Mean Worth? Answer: 5.97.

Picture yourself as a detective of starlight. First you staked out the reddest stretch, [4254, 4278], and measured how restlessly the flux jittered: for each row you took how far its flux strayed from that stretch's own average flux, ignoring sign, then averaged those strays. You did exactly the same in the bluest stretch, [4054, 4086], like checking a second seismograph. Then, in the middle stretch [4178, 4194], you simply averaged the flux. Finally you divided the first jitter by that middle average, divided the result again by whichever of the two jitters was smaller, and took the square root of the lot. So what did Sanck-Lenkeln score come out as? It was 0.536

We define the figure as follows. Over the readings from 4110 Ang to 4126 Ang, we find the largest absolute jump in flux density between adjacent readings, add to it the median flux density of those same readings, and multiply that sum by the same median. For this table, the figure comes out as 41.1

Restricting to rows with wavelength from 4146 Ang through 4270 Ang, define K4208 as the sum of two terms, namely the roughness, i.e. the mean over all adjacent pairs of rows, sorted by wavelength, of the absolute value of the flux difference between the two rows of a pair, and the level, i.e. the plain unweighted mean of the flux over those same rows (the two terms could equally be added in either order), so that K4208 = 6.40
